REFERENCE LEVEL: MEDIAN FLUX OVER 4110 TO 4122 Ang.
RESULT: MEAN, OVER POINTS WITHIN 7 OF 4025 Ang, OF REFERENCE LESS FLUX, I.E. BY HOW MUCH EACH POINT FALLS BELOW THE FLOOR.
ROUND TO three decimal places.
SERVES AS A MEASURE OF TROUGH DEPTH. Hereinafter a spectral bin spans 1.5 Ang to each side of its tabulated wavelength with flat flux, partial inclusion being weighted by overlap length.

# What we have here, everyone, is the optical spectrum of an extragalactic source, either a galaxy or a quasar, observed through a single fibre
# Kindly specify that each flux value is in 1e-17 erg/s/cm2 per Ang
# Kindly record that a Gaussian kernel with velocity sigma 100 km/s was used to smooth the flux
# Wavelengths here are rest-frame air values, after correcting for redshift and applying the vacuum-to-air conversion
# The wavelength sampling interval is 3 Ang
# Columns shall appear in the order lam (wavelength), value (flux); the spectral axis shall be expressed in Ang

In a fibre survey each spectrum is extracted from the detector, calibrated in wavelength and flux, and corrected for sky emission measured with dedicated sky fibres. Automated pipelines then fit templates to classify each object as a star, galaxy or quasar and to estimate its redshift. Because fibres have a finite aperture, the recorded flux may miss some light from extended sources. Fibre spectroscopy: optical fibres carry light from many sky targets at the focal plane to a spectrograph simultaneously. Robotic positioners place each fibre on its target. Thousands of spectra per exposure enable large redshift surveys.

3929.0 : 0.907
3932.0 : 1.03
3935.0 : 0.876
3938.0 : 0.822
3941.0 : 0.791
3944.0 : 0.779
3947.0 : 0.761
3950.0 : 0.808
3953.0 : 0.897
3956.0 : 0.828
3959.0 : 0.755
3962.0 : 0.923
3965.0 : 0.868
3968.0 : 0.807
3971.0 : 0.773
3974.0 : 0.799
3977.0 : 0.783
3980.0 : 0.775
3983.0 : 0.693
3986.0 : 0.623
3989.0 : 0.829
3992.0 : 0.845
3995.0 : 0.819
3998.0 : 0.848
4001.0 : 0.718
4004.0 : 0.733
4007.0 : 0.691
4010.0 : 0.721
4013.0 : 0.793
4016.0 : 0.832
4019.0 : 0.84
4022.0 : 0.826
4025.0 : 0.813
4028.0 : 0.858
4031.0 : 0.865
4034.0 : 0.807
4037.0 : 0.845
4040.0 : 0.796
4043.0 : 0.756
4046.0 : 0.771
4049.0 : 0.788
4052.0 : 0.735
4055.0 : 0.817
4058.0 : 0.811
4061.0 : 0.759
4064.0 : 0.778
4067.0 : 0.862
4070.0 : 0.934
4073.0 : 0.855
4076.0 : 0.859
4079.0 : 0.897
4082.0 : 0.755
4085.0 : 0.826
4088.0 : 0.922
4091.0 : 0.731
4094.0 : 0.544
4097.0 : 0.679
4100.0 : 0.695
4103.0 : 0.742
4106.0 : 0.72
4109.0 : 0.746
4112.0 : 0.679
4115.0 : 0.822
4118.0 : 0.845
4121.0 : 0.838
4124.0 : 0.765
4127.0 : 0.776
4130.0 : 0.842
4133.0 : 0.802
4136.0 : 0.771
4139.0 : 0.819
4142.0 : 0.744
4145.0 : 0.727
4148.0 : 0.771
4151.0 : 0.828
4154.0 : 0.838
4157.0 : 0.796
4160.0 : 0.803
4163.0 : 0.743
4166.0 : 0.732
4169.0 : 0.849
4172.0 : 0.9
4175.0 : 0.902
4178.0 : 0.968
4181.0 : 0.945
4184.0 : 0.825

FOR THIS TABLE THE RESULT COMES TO -0.010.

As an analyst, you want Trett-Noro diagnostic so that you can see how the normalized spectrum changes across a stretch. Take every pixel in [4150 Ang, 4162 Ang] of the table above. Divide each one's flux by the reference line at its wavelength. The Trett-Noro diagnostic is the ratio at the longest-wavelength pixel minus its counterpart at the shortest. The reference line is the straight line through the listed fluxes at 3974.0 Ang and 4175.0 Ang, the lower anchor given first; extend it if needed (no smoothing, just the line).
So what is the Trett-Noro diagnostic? -0.03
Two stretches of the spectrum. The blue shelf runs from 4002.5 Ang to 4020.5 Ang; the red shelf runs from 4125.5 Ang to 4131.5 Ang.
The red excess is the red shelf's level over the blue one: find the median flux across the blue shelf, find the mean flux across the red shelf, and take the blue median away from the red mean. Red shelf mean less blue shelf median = 0.046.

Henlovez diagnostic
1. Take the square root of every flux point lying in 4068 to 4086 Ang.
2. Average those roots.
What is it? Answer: 0.924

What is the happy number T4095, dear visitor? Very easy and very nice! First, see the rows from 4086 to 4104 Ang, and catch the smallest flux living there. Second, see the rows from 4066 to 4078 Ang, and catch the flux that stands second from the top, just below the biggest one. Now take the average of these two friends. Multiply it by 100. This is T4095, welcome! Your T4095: 70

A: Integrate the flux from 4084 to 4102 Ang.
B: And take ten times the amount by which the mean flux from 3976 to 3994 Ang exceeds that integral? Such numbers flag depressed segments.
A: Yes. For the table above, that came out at -124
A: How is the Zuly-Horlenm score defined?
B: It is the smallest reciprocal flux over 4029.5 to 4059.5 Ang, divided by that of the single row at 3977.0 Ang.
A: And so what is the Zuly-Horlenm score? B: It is 0.91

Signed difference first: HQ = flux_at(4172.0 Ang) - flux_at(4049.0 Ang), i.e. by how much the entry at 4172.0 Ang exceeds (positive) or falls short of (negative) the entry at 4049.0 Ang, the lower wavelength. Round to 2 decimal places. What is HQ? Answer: 0.11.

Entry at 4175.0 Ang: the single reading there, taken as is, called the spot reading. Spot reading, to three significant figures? 0.902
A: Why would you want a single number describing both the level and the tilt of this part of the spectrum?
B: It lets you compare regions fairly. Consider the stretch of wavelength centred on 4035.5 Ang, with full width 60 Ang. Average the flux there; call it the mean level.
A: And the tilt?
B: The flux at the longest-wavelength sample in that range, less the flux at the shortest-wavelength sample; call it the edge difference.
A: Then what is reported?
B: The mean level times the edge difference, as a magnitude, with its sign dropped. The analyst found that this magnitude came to 0.069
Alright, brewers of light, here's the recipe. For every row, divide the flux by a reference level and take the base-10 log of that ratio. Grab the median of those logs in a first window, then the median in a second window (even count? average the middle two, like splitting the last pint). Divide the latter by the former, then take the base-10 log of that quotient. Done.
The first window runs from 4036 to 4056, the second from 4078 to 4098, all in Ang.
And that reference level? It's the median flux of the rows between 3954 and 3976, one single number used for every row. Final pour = 0.45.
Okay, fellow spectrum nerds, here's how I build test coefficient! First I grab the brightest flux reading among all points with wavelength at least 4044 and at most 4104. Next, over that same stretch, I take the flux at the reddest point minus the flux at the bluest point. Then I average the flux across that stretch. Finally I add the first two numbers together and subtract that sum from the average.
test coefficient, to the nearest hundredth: -0.12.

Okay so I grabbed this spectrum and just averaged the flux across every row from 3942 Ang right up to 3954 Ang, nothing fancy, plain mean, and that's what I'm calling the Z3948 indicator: 0.81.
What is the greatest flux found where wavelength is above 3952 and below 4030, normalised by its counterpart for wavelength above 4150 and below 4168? 1.10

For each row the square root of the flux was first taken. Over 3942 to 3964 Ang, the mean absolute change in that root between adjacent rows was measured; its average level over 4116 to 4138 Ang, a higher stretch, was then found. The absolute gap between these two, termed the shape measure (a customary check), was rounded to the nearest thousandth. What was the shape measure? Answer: 0.855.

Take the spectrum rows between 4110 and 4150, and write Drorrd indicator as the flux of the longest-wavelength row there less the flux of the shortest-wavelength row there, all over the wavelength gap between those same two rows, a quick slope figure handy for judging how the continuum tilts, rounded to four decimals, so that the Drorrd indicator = 0.0026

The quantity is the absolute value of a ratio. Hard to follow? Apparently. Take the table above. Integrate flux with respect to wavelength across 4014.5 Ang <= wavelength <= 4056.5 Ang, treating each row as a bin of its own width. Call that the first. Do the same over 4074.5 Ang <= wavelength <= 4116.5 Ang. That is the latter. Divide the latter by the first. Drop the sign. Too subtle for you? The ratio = 0.94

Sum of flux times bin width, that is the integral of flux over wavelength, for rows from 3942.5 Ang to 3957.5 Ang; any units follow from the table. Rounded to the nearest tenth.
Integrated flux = 12.2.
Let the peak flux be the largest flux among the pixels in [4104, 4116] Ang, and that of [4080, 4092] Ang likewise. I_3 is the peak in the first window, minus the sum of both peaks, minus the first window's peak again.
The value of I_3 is -1.74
